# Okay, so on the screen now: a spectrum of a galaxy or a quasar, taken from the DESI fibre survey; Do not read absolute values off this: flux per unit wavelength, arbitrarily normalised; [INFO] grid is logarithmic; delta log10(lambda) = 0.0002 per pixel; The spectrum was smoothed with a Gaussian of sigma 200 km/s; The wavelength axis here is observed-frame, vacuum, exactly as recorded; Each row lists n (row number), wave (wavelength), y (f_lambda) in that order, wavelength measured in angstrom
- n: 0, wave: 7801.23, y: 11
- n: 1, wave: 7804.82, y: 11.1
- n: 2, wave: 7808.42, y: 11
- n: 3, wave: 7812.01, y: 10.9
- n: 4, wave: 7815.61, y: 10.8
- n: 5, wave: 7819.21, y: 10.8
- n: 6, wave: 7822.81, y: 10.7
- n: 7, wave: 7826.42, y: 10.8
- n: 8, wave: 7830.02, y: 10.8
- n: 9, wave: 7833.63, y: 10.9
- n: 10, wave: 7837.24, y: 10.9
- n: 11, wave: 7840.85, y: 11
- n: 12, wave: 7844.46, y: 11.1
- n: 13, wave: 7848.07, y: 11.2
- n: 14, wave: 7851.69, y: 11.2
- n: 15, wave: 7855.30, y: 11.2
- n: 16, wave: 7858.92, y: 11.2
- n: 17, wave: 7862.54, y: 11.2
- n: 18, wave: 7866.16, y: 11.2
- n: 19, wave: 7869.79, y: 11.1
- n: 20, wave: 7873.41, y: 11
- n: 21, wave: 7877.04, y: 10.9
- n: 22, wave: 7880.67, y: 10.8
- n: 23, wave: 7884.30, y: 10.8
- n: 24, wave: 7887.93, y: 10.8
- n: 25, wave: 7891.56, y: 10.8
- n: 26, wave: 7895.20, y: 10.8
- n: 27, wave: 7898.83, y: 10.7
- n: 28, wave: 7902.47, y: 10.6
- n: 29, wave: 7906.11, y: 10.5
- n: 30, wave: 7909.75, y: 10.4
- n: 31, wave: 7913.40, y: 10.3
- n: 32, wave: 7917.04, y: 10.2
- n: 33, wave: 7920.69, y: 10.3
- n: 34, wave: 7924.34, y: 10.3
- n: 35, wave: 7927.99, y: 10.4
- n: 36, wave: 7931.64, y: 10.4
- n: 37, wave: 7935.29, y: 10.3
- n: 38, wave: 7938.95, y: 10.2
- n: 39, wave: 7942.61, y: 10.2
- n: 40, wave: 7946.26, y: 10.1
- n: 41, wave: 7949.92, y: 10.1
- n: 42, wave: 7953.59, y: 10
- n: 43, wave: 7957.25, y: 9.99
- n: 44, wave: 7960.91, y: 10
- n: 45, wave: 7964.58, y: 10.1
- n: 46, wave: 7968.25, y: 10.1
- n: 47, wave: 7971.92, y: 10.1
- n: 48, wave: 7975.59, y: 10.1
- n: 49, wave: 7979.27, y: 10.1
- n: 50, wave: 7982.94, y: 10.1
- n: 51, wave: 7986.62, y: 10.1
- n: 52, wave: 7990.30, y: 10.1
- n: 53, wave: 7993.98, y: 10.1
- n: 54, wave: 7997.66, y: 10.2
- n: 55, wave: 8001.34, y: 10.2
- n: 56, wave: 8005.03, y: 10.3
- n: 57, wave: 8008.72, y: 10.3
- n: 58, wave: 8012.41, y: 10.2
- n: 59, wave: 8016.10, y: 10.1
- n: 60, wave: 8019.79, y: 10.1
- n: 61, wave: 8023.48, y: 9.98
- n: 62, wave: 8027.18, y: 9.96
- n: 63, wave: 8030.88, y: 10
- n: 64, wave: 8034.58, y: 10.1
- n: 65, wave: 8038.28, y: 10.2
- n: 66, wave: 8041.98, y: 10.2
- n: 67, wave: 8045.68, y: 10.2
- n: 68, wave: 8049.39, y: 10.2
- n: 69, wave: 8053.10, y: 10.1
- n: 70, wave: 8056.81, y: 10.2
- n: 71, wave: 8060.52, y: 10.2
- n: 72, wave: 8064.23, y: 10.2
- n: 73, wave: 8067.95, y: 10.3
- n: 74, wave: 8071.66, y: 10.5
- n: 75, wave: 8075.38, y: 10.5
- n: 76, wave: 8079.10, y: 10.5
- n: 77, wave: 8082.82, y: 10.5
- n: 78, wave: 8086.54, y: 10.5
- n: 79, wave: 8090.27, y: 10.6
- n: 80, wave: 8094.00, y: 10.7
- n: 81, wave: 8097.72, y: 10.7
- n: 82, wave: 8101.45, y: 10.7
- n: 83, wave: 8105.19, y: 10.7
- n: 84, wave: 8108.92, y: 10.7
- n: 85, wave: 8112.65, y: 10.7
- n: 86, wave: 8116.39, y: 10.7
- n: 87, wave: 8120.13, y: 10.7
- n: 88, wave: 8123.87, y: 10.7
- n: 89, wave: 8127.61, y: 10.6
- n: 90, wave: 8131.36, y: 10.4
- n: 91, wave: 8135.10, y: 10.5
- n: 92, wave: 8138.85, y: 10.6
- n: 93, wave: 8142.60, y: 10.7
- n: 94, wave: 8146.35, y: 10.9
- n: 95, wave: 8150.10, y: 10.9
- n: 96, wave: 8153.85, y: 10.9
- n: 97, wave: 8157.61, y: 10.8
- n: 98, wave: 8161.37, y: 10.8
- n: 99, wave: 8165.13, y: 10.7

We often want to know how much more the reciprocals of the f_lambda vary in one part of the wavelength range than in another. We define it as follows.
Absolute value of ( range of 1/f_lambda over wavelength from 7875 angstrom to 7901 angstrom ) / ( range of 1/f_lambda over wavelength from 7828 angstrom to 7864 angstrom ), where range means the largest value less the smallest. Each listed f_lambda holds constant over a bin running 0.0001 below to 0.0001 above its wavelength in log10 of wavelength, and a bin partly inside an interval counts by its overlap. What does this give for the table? 0.52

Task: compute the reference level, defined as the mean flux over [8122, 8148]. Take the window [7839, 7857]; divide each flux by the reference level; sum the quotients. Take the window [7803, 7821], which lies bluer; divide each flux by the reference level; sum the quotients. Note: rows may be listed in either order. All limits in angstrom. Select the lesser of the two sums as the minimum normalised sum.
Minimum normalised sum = 5.14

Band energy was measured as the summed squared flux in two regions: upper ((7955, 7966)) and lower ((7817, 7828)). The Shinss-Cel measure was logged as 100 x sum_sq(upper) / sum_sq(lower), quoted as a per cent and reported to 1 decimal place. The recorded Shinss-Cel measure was 86.8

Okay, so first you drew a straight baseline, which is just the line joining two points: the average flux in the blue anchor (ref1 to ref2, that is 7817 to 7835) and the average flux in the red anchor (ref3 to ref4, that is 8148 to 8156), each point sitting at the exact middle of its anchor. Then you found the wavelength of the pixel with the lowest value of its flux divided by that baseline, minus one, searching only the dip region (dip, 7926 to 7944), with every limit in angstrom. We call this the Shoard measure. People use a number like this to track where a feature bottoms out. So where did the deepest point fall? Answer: 7942.61 angstrom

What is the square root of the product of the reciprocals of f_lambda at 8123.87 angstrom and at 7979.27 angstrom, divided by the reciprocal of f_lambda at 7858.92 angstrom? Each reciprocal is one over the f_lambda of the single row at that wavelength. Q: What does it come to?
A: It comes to 1.08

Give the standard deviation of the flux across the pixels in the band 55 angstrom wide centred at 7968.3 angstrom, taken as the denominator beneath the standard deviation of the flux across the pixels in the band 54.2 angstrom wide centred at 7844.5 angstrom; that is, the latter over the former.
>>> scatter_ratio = 3.5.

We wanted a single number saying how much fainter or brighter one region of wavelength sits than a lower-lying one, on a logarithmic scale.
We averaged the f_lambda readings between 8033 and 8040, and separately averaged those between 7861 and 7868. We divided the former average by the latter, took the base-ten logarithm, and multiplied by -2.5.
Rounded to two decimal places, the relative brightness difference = 0.11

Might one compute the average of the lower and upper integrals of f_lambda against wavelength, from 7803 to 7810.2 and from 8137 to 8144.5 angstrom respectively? 79.7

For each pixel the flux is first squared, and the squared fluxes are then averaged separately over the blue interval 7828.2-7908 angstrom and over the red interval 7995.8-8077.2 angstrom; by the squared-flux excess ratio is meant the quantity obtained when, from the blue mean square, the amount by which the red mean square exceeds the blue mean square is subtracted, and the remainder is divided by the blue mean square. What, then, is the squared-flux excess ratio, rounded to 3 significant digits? 1.13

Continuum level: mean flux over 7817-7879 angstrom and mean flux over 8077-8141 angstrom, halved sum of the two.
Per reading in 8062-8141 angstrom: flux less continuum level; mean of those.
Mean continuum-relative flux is -0.24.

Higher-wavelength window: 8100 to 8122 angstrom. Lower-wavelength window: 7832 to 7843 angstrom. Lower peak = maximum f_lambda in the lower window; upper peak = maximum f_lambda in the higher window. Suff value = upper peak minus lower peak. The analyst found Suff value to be -0.3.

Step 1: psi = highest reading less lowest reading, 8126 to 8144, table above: 0.30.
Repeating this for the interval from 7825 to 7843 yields 0.20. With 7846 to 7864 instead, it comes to 0.00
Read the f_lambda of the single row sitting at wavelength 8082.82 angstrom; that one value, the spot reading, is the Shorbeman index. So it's 10.5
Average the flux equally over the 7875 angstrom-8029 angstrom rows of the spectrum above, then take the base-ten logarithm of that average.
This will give 1.012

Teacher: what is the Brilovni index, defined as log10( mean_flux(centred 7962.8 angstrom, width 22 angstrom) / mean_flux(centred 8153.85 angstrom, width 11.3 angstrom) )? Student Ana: -0.034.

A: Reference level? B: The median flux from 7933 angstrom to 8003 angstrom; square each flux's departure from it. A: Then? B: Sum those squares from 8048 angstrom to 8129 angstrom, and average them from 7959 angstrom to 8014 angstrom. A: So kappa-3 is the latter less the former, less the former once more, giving -9.2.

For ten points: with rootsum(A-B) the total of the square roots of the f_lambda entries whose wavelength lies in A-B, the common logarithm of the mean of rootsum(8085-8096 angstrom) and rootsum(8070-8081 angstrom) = 0.989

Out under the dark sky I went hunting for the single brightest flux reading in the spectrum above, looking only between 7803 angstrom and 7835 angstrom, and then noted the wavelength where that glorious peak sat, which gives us 7804.82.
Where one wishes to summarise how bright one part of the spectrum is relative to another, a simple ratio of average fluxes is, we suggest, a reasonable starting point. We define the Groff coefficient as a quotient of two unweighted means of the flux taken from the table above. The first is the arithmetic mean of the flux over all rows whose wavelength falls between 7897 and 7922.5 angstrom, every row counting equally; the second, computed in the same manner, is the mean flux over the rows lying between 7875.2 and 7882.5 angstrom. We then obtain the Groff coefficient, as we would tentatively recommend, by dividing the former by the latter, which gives 0.96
